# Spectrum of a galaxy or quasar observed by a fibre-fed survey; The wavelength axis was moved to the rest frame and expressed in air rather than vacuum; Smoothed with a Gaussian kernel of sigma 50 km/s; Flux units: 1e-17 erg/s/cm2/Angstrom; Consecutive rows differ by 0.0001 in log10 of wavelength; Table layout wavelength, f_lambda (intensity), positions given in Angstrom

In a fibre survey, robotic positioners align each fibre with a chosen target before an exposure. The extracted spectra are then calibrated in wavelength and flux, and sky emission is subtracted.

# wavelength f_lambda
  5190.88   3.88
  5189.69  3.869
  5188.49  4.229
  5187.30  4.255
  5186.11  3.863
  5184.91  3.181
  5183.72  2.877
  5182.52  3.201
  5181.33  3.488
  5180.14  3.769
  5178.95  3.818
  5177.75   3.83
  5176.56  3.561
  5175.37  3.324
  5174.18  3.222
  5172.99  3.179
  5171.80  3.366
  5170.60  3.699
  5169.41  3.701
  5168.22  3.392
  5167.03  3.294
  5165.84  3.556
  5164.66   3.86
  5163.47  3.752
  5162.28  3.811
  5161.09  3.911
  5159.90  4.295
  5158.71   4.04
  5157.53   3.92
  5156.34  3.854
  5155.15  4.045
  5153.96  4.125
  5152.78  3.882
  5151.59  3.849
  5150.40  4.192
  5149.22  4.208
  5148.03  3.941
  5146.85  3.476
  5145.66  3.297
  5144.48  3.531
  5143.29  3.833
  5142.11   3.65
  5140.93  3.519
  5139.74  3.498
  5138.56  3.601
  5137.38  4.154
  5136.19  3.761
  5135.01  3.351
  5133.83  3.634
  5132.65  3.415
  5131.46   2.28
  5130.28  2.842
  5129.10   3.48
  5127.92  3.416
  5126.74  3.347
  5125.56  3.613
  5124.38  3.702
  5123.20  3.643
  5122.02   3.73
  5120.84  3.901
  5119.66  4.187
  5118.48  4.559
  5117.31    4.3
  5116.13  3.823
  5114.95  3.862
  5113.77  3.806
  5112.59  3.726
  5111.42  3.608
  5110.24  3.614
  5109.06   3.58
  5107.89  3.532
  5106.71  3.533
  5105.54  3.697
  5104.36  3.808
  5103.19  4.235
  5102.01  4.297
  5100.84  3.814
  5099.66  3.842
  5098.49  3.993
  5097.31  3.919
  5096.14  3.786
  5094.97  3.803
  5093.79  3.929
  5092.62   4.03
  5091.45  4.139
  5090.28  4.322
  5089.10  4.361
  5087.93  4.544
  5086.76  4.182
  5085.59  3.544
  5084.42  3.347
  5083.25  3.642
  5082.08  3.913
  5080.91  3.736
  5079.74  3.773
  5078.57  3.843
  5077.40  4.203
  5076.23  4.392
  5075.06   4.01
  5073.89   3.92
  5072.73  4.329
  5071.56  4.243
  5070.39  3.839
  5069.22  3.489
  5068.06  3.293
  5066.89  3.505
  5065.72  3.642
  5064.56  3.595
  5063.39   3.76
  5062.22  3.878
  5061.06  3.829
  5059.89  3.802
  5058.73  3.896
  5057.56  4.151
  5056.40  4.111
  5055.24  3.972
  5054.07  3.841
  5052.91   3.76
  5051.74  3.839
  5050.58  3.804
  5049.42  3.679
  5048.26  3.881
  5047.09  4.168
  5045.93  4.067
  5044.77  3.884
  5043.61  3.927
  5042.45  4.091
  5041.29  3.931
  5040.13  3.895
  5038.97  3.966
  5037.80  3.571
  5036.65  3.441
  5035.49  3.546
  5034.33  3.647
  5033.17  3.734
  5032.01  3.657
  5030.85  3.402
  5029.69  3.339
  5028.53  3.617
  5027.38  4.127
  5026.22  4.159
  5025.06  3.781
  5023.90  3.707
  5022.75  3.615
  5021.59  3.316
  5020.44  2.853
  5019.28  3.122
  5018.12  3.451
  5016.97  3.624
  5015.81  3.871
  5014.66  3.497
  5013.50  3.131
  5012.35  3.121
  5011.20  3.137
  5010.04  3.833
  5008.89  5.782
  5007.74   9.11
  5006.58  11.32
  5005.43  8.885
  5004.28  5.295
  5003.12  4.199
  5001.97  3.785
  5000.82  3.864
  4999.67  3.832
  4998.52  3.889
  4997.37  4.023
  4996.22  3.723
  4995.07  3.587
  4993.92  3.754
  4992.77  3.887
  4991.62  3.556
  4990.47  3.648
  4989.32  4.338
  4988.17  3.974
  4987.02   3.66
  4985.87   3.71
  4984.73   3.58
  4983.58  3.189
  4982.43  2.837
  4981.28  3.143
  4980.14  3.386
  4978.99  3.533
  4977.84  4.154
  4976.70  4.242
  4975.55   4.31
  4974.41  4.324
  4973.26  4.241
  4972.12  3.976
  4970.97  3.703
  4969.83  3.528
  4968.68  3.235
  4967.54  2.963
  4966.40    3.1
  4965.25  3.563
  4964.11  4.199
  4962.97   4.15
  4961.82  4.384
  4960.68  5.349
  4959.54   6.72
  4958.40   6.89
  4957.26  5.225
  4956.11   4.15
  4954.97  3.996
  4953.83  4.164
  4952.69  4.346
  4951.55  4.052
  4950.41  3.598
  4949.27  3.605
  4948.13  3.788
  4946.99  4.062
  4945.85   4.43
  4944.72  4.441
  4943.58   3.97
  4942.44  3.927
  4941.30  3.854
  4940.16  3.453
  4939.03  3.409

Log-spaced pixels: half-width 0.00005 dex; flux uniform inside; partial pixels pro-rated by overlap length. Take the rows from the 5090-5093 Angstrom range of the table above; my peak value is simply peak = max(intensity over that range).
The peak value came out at 4.322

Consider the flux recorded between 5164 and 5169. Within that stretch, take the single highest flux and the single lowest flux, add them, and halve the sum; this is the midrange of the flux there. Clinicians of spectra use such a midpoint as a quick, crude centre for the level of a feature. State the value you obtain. 3.58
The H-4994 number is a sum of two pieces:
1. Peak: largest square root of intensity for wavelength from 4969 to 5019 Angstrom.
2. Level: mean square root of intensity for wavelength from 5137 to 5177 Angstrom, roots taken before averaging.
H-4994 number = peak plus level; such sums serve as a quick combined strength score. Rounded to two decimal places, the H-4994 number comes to 5.29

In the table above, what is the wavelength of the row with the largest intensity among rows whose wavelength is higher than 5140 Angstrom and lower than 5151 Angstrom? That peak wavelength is 5149.22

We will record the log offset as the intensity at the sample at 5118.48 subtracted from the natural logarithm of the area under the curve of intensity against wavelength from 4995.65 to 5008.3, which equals -0.29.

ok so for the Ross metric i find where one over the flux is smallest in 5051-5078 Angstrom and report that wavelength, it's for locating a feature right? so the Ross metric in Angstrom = 5076.23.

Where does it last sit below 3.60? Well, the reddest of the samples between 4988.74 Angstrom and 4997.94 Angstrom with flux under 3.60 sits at 4995.07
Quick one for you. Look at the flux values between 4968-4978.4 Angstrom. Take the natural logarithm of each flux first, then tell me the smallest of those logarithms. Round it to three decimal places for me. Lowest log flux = 1.174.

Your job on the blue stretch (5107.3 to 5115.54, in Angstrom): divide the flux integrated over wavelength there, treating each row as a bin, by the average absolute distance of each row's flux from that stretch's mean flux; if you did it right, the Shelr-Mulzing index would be 288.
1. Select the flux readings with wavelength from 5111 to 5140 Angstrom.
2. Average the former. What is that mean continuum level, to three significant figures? 3.65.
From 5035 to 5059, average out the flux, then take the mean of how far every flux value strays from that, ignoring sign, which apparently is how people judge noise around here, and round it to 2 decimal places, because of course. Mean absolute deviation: 0.15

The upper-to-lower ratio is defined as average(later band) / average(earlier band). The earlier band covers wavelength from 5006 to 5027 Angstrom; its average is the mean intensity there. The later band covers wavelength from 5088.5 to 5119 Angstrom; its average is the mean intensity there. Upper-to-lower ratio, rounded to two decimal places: 0.90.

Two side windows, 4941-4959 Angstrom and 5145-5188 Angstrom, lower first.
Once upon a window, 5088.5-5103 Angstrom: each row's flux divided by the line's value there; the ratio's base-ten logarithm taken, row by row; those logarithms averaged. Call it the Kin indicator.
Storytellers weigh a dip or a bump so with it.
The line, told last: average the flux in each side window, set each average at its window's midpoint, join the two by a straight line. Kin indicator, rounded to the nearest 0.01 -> 0.01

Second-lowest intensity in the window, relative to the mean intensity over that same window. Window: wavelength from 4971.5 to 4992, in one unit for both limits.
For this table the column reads 0.83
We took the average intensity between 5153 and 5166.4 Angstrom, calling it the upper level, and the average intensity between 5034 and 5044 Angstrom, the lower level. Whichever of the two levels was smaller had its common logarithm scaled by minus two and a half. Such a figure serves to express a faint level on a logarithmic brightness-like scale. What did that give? -1.44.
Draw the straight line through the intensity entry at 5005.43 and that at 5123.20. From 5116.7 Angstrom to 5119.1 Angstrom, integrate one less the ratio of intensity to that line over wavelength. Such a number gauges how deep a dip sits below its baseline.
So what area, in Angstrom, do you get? -0.34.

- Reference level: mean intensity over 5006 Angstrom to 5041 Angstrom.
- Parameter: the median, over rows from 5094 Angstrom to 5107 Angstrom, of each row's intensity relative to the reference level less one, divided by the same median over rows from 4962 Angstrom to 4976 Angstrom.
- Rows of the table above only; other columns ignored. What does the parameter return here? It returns 1.1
